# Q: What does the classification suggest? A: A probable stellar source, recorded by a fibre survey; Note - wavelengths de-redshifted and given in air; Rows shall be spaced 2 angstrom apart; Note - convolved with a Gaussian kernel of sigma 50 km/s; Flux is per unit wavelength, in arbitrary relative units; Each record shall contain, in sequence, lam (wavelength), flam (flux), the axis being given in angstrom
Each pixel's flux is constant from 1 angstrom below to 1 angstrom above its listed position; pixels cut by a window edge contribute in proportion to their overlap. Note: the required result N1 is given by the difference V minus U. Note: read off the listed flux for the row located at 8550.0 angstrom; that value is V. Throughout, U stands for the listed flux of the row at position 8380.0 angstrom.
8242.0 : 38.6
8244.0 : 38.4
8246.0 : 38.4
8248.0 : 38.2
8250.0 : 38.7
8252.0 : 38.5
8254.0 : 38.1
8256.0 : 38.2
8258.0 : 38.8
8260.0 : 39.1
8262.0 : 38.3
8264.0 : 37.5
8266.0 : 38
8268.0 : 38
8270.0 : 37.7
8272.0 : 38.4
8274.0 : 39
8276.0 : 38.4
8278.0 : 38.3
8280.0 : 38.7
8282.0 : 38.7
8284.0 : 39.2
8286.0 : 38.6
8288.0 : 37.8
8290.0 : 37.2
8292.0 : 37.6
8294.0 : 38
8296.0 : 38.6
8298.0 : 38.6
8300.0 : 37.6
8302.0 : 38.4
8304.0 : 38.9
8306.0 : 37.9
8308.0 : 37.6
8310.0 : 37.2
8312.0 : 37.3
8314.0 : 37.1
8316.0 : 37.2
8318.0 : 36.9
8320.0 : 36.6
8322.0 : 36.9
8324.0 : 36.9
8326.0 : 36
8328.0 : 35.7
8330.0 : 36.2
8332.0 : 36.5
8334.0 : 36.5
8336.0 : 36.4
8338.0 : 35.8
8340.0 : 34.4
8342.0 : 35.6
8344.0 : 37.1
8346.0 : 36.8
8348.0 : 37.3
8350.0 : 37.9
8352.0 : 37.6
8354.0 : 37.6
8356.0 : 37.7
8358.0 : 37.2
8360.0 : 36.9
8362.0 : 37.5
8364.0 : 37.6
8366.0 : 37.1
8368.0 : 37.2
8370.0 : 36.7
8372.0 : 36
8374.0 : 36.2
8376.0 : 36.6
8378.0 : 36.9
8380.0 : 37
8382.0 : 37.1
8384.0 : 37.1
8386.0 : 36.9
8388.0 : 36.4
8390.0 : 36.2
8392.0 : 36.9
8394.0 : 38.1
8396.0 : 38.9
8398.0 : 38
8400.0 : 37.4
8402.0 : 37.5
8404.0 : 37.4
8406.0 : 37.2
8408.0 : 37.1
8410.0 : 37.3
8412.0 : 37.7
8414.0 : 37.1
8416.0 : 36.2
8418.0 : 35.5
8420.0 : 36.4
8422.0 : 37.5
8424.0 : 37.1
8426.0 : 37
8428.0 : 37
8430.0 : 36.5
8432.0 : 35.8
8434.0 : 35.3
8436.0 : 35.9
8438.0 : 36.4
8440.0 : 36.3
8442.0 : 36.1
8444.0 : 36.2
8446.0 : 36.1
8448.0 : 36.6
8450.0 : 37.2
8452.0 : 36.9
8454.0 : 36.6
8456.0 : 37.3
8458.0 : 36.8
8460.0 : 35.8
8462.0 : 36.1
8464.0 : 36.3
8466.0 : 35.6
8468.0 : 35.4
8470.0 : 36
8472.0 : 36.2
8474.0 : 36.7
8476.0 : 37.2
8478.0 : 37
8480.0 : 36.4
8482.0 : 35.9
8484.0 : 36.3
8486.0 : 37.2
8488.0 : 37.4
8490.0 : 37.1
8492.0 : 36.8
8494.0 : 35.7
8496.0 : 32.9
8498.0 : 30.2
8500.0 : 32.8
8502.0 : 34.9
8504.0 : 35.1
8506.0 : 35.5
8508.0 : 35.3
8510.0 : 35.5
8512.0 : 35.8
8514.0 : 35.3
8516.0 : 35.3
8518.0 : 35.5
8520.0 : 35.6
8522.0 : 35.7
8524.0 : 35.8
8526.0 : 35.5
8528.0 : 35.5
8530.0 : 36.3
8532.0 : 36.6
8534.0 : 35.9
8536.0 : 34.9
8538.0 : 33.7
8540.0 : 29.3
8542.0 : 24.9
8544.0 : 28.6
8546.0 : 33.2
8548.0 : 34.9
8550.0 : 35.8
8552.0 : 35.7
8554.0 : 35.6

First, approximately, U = 37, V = 35.8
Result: -1.2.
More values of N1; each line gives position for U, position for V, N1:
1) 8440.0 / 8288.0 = 1.5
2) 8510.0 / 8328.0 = 0.2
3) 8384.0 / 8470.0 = -1.1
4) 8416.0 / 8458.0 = 0.6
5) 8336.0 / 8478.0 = 0.6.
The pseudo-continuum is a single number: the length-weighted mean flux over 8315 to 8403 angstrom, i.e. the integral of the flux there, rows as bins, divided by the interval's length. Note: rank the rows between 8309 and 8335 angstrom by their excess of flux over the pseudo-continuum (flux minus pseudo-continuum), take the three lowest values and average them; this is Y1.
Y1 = -0.9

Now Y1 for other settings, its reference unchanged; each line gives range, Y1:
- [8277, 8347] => -1.7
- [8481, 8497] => -2.1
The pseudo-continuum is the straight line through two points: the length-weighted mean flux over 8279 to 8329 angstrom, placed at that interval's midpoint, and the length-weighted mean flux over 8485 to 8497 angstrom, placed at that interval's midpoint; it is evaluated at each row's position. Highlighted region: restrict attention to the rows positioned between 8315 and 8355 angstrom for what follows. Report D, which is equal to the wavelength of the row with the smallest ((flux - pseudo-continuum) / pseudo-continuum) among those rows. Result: 8340.0 angstrom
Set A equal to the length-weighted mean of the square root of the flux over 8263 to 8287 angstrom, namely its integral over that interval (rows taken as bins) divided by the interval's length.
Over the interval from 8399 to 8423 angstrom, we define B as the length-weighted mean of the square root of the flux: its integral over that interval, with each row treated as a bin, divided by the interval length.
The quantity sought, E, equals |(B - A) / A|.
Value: 0.018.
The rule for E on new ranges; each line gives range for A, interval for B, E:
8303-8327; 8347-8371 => 0.002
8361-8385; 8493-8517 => 0.033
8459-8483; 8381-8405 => 0.015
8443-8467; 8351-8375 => 0.009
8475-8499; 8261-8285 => 0.035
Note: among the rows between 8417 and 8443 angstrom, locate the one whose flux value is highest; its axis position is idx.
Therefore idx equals 8422.0 angstrom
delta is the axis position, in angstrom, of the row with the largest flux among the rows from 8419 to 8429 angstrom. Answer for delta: 8422.0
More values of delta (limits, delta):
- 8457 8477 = 8476.0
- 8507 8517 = 8512.0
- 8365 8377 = 8368.0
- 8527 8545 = 8532.0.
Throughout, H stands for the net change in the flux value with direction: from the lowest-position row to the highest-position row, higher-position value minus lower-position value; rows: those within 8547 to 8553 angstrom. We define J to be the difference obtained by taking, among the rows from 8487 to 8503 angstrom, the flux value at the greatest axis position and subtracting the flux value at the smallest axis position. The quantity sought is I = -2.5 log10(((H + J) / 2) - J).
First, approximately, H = 0.8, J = -2.5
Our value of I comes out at -0.54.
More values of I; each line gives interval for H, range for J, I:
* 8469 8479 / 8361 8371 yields 0.11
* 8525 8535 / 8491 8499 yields -1.36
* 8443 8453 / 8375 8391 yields 0.65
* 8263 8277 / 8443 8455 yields 1.51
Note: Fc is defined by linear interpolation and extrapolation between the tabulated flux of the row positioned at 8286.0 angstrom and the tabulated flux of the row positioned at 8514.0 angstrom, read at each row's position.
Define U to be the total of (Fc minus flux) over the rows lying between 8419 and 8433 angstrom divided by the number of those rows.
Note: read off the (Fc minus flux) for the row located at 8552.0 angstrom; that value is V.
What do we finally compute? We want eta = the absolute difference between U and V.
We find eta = 0.77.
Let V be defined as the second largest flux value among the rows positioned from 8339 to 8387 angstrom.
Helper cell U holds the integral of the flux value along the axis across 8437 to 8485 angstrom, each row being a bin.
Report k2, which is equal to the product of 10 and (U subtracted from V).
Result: -17091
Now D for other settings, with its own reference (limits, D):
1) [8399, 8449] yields 8434.0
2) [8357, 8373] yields 8372.0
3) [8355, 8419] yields 8418.0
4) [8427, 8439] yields 8434.0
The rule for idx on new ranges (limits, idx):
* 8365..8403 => 8396.0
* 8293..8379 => 8304.0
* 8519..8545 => 8532.0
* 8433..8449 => 8448.0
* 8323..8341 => 8324.0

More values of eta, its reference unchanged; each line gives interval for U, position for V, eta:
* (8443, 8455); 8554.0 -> 0.52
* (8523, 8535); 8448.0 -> 0.51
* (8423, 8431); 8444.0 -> 0.45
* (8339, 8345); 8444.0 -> 1.98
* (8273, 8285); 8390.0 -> 0.91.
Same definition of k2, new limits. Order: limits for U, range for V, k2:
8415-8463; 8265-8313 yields -17102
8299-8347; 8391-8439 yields -17289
